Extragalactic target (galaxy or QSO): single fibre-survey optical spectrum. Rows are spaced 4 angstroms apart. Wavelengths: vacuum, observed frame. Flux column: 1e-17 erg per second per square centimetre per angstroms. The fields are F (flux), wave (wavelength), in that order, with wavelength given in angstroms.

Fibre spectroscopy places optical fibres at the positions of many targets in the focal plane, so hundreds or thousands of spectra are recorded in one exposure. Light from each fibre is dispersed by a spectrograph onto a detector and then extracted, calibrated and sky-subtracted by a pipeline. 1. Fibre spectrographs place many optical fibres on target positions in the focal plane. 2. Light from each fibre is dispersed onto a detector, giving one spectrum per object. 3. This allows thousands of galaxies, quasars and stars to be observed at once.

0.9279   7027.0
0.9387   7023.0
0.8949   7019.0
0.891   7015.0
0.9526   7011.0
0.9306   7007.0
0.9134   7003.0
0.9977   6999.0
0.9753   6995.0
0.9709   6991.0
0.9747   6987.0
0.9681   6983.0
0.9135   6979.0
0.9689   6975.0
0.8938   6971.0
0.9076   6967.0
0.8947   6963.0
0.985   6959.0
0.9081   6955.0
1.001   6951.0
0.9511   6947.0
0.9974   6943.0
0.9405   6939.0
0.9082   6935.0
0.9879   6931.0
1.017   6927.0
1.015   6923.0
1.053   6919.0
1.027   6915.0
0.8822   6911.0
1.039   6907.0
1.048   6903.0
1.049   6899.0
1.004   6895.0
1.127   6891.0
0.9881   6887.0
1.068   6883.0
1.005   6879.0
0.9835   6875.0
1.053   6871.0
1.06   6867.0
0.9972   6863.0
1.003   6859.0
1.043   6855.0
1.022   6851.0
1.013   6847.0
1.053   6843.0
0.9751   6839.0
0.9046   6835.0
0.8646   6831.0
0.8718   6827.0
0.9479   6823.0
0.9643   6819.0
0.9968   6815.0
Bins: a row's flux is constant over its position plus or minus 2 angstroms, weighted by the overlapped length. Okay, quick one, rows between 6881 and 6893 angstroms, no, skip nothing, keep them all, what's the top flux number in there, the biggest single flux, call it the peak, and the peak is 1.127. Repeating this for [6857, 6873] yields 1.06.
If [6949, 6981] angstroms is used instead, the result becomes 1.001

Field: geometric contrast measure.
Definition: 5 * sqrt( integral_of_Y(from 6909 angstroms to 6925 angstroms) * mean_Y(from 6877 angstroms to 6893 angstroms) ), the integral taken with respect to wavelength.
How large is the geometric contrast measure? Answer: 20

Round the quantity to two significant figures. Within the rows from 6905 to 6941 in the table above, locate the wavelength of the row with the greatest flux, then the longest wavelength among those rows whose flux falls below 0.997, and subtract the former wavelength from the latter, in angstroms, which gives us 20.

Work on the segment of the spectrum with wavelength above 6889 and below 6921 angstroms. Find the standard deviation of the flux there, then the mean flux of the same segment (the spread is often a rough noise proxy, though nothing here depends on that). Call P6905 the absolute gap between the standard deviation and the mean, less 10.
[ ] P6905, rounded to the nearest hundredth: -9.04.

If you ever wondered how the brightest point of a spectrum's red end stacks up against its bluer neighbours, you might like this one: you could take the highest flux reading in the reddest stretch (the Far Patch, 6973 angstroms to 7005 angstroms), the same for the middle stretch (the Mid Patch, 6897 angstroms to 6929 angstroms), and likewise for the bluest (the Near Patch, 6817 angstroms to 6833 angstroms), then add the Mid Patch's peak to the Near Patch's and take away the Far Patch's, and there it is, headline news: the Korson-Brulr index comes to 1.02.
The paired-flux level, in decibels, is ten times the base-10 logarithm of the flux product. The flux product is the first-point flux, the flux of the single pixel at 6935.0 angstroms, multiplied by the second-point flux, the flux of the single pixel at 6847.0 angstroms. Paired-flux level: -0.36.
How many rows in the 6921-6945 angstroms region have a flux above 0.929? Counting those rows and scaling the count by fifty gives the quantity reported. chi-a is 250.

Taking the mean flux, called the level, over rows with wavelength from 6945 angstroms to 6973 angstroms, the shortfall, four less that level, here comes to 3.07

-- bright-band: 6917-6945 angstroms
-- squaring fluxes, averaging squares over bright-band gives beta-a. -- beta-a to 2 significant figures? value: 0.98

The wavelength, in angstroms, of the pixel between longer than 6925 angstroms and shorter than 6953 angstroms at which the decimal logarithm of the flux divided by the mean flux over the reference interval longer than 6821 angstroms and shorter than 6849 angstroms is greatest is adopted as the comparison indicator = 6927.0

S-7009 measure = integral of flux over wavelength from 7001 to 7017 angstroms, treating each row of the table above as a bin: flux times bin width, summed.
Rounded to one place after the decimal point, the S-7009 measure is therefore 14.8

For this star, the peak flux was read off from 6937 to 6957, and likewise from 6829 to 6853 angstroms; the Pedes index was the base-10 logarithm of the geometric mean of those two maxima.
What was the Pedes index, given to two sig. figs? 0.011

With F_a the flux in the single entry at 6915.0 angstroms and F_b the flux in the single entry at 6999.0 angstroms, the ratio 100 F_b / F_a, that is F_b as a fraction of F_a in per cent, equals 97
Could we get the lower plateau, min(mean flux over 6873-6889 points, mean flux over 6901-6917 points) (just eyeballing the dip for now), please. 1.00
